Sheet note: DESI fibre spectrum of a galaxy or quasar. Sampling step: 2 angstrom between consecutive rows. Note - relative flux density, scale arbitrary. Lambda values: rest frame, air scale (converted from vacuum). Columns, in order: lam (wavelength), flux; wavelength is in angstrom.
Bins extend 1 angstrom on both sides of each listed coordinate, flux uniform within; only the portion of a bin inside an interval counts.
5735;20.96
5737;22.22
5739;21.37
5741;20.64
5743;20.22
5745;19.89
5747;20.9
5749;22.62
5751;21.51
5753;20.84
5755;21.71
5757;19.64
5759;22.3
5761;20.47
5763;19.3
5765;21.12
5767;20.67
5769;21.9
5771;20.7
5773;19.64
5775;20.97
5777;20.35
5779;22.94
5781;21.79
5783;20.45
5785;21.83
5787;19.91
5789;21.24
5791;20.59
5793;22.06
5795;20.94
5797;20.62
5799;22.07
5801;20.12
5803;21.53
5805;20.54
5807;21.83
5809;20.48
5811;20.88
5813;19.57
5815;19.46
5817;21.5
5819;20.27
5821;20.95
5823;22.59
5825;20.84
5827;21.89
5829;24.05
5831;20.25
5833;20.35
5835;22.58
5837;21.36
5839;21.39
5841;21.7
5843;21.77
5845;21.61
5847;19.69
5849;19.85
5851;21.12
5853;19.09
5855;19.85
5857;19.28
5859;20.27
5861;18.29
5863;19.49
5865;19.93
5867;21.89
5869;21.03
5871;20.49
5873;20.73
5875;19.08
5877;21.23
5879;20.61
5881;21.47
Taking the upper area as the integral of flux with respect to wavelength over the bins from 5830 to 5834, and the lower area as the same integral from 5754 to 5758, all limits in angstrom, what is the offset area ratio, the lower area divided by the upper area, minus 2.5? -1.48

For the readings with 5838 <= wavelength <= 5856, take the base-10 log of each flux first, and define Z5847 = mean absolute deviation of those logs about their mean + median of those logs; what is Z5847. 1.34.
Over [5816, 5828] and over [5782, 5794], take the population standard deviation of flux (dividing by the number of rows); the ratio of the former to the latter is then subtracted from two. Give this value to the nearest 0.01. 1.01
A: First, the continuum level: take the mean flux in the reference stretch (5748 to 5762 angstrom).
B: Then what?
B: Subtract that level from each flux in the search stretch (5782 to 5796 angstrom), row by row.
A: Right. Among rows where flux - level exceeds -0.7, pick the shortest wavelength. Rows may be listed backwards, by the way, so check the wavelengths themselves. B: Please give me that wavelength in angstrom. 5785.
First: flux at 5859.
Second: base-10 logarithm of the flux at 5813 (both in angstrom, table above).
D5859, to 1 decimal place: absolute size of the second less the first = 19.0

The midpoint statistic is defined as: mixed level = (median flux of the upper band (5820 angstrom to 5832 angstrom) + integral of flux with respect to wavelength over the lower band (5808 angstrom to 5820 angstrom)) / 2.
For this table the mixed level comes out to 133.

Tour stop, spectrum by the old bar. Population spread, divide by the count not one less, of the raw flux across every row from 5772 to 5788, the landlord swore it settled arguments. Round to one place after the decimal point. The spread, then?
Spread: 1.1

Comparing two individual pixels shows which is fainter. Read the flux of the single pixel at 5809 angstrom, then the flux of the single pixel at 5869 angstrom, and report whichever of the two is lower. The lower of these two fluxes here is 20.5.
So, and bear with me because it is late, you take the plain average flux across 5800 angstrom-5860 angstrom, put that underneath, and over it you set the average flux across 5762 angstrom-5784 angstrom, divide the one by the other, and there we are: 1.00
